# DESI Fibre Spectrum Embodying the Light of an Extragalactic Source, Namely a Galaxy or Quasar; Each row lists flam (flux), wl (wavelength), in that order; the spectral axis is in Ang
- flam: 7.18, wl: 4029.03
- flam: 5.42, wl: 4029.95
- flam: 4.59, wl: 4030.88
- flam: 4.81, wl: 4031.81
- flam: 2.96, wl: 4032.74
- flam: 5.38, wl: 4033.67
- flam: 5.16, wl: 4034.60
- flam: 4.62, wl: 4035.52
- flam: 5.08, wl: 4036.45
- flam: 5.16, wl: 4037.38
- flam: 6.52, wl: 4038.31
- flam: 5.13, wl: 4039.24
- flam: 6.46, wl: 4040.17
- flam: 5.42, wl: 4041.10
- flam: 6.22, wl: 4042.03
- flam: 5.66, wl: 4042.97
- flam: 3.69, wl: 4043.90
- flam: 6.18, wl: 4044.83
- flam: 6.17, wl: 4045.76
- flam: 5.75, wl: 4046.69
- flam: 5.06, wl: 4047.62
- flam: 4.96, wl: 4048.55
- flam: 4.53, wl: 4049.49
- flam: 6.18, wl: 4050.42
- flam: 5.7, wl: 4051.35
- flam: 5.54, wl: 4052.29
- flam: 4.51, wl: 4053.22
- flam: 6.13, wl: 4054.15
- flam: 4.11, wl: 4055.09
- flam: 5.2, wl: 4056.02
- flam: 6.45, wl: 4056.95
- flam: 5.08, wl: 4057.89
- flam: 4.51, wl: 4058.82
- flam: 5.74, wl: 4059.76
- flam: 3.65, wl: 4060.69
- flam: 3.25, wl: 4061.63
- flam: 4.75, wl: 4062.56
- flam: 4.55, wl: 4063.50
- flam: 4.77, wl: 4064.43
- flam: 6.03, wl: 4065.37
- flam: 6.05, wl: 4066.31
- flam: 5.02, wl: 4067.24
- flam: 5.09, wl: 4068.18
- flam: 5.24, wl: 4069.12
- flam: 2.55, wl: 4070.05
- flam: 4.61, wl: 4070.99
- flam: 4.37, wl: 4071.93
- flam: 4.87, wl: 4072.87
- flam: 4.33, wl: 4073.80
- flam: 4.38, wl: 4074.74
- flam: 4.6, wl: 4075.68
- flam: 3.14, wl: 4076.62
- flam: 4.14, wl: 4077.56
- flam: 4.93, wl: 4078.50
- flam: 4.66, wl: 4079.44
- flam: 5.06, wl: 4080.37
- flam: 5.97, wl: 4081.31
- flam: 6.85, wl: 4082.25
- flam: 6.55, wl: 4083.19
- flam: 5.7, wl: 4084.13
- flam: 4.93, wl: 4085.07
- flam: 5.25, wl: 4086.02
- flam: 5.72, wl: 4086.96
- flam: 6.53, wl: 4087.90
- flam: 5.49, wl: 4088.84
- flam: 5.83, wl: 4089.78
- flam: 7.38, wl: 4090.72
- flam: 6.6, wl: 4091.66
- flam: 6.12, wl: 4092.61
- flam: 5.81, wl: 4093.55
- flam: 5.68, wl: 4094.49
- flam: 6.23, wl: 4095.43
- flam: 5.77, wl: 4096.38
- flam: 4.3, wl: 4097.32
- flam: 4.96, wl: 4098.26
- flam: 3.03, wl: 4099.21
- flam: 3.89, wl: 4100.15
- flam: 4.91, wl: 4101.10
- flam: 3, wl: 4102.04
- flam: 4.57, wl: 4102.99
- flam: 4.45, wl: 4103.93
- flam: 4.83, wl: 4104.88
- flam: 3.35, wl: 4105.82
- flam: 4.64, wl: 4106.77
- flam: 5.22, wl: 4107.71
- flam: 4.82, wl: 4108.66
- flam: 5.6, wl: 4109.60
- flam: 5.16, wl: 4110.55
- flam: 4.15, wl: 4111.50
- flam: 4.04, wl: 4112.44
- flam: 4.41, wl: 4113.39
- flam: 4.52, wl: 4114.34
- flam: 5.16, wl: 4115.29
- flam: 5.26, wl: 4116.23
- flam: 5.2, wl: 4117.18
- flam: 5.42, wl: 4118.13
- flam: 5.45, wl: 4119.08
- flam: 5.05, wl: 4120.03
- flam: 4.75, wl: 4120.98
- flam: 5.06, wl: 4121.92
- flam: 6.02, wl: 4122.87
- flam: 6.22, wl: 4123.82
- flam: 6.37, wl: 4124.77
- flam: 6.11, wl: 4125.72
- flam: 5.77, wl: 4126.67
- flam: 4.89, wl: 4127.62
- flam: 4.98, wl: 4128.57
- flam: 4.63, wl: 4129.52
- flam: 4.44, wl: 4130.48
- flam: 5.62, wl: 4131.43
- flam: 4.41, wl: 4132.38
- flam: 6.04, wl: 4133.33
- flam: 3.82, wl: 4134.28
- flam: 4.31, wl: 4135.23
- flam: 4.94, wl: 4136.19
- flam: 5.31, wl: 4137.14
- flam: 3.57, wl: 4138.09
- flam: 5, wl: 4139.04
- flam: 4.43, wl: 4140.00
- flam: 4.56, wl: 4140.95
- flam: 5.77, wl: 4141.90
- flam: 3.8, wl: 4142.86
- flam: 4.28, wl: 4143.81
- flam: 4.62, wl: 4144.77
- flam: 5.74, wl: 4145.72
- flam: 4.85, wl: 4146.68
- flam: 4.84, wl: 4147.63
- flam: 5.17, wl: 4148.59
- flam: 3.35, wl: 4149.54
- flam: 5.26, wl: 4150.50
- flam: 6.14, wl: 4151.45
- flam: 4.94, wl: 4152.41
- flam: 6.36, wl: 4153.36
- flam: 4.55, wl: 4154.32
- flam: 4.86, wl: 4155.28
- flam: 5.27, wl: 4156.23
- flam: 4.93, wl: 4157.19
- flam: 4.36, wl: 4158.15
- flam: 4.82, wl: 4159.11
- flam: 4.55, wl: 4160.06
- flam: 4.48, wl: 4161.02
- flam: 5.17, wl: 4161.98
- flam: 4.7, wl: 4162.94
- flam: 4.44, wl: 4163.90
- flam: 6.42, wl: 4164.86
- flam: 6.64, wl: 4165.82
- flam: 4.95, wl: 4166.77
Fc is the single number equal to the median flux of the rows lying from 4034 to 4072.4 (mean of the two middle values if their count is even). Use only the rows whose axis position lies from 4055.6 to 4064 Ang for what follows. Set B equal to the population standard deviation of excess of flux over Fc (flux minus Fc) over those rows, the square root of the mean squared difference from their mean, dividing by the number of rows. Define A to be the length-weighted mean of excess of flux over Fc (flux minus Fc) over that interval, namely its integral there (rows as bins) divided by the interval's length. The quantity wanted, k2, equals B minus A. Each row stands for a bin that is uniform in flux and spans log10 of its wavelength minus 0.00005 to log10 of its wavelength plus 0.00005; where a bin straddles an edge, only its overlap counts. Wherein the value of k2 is 1.3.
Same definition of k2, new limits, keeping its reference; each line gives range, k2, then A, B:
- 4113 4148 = 0.8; -0.1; 0.69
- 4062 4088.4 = 1.0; -0.1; 0.94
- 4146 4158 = 0.8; -0.1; 0.72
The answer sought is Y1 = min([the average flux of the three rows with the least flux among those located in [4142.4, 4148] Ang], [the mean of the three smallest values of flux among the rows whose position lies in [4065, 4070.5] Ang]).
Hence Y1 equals 4.22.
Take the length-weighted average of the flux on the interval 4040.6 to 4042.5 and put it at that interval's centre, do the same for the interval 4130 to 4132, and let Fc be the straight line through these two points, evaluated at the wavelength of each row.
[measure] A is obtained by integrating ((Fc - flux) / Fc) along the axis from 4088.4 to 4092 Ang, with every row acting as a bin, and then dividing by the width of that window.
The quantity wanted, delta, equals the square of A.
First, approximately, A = -0.18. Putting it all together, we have 0.031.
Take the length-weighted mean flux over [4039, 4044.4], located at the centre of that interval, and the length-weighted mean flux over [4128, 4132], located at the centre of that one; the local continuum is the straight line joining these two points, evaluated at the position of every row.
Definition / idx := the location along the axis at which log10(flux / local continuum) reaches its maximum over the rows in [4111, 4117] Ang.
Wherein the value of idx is 4116.23 Ang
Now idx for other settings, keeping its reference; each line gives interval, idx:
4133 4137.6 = 4133.33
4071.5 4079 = 4078.50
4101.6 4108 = 4107.71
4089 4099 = 4090.72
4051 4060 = 4056.95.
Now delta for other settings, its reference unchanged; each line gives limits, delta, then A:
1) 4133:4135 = 0.002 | 0.04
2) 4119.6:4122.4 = 0.001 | 0.03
